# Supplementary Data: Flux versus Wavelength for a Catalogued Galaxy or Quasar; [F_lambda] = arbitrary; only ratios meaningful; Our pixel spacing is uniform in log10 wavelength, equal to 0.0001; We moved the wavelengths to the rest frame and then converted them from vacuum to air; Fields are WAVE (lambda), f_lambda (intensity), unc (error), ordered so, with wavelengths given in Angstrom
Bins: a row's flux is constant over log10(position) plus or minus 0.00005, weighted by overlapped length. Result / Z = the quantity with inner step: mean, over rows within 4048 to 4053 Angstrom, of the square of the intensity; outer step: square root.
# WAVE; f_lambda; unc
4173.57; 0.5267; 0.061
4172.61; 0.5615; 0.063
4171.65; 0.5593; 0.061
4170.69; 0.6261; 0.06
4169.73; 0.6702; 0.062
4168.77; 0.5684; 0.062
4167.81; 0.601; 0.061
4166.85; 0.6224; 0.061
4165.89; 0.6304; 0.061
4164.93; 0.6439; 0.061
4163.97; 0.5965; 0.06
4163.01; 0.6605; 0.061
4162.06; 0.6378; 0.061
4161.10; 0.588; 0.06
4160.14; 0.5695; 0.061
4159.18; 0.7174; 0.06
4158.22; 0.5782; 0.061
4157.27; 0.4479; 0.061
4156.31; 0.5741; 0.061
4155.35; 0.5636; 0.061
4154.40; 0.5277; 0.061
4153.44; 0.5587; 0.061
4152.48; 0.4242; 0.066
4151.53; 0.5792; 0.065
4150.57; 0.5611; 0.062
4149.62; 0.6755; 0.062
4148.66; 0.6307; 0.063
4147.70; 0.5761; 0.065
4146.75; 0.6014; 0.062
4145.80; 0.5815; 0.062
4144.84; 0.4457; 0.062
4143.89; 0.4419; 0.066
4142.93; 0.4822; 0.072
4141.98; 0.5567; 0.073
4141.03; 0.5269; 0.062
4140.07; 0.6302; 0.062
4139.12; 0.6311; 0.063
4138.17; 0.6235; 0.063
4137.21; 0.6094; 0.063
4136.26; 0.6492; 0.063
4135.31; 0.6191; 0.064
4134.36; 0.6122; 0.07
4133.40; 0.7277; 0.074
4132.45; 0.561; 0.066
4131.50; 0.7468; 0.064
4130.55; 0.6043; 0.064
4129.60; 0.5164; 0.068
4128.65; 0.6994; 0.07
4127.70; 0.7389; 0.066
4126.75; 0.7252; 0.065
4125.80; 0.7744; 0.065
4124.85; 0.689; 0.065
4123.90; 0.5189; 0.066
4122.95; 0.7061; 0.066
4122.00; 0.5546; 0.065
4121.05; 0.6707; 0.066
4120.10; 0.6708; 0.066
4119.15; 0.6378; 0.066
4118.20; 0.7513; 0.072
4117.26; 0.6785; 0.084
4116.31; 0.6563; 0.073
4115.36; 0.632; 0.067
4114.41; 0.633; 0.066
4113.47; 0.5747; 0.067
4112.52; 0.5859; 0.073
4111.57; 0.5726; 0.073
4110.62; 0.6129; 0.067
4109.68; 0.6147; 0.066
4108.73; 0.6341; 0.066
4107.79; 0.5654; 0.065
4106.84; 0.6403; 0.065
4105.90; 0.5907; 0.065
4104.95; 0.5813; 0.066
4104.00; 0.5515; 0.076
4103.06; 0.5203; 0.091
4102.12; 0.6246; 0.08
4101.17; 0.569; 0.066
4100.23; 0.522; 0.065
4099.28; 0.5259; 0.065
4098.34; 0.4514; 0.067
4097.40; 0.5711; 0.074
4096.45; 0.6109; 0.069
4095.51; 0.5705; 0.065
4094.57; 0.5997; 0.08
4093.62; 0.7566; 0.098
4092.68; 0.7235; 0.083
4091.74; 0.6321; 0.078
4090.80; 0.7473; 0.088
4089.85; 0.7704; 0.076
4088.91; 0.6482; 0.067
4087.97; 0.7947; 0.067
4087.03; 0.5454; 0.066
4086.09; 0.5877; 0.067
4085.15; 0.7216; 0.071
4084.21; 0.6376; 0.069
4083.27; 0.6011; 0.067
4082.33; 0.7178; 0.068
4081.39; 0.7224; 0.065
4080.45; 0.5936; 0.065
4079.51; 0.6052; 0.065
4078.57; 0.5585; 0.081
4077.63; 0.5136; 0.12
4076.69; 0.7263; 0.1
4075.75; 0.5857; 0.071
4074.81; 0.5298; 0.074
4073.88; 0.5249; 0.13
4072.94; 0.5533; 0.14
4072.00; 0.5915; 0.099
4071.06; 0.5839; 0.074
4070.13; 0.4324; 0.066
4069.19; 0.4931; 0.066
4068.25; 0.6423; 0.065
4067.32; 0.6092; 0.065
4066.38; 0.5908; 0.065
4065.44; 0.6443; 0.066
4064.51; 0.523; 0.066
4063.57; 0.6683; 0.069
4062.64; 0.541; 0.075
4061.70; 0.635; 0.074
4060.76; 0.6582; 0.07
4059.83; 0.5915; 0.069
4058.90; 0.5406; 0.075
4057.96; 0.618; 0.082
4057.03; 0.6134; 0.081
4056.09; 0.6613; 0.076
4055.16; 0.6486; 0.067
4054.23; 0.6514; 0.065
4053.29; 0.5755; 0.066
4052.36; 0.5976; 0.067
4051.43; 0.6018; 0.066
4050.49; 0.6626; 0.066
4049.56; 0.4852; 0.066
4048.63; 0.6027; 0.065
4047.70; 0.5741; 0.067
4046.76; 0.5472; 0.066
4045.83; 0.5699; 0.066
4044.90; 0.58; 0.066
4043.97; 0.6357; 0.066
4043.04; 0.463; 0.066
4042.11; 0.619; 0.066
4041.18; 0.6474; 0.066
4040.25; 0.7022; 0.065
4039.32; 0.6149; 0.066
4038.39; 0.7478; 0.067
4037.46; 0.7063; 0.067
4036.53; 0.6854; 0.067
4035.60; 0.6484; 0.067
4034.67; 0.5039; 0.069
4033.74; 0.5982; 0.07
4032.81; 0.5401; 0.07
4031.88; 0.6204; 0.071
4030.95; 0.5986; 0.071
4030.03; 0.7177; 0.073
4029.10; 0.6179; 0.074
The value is 0.59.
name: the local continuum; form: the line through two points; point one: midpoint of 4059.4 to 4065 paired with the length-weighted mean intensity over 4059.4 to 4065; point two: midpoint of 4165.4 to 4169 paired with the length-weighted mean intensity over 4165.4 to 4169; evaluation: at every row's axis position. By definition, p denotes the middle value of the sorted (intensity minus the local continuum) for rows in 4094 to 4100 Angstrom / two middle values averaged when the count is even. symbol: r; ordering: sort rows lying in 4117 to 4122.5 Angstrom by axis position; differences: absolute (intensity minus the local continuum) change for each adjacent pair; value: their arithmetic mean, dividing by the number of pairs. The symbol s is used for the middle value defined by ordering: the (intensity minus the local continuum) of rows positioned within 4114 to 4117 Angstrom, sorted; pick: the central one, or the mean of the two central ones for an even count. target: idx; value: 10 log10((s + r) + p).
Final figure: -12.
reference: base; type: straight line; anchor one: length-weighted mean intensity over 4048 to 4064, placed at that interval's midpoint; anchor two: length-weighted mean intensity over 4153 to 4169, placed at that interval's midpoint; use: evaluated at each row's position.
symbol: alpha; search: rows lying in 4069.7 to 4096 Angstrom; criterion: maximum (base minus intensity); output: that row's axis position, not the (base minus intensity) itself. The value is 4070.13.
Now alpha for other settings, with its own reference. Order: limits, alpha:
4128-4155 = 4152.48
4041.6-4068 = 4043.04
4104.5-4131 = 4129.60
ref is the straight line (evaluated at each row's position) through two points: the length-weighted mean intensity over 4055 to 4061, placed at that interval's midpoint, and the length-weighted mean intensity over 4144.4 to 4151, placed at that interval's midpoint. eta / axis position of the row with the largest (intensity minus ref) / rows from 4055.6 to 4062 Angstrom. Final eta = 4056.09 Angstrom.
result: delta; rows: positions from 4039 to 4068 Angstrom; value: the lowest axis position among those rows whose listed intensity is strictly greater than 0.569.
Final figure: 4039.32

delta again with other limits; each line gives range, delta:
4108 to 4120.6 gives 4108.73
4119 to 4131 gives 4119.15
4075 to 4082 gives 4075.75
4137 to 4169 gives 4137.21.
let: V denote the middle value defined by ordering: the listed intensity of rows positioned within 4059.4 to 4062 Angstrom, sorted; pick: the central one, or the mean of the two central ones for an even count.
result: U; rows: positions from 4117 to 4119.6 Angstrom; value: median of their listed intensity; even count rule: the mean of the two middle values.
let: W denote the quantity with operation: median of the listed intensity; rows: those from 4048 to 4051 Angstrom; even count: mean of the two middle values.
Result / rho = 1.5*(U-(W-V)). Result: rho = 1.07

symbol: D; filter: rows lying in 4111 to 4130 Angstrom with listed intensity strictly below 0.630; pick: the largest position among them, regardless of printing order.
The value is 4129.60 Angstrom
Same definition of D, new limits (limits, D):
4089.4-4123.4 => 4122.00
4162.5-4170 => 4168.77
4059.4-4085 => 4083.27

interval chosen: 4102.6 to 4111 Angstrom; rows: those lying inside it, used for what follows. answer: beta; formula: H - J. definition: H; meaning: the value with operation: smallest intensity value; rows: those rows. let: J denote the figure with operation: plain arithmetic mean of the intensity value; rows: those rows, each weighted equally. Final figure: -0.07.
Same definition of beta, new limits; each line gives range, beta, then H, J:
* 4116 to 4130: -0.15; 0.5164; 0.666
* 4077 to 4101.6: -0.18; 0.4514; 0.627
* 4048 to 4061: -0.12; 0.4852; 0.608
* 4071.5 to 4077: -0.06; 0.5249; 0.585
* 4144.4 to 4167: -0.16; 0.4242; 0.583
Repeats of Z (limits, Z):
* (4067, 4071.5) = 0.56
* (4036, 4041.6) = 0.69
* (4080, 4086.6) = 0.66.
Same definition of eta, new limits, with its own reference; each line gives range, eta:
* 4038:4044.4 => 4038.39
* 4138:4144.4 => 4139.12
